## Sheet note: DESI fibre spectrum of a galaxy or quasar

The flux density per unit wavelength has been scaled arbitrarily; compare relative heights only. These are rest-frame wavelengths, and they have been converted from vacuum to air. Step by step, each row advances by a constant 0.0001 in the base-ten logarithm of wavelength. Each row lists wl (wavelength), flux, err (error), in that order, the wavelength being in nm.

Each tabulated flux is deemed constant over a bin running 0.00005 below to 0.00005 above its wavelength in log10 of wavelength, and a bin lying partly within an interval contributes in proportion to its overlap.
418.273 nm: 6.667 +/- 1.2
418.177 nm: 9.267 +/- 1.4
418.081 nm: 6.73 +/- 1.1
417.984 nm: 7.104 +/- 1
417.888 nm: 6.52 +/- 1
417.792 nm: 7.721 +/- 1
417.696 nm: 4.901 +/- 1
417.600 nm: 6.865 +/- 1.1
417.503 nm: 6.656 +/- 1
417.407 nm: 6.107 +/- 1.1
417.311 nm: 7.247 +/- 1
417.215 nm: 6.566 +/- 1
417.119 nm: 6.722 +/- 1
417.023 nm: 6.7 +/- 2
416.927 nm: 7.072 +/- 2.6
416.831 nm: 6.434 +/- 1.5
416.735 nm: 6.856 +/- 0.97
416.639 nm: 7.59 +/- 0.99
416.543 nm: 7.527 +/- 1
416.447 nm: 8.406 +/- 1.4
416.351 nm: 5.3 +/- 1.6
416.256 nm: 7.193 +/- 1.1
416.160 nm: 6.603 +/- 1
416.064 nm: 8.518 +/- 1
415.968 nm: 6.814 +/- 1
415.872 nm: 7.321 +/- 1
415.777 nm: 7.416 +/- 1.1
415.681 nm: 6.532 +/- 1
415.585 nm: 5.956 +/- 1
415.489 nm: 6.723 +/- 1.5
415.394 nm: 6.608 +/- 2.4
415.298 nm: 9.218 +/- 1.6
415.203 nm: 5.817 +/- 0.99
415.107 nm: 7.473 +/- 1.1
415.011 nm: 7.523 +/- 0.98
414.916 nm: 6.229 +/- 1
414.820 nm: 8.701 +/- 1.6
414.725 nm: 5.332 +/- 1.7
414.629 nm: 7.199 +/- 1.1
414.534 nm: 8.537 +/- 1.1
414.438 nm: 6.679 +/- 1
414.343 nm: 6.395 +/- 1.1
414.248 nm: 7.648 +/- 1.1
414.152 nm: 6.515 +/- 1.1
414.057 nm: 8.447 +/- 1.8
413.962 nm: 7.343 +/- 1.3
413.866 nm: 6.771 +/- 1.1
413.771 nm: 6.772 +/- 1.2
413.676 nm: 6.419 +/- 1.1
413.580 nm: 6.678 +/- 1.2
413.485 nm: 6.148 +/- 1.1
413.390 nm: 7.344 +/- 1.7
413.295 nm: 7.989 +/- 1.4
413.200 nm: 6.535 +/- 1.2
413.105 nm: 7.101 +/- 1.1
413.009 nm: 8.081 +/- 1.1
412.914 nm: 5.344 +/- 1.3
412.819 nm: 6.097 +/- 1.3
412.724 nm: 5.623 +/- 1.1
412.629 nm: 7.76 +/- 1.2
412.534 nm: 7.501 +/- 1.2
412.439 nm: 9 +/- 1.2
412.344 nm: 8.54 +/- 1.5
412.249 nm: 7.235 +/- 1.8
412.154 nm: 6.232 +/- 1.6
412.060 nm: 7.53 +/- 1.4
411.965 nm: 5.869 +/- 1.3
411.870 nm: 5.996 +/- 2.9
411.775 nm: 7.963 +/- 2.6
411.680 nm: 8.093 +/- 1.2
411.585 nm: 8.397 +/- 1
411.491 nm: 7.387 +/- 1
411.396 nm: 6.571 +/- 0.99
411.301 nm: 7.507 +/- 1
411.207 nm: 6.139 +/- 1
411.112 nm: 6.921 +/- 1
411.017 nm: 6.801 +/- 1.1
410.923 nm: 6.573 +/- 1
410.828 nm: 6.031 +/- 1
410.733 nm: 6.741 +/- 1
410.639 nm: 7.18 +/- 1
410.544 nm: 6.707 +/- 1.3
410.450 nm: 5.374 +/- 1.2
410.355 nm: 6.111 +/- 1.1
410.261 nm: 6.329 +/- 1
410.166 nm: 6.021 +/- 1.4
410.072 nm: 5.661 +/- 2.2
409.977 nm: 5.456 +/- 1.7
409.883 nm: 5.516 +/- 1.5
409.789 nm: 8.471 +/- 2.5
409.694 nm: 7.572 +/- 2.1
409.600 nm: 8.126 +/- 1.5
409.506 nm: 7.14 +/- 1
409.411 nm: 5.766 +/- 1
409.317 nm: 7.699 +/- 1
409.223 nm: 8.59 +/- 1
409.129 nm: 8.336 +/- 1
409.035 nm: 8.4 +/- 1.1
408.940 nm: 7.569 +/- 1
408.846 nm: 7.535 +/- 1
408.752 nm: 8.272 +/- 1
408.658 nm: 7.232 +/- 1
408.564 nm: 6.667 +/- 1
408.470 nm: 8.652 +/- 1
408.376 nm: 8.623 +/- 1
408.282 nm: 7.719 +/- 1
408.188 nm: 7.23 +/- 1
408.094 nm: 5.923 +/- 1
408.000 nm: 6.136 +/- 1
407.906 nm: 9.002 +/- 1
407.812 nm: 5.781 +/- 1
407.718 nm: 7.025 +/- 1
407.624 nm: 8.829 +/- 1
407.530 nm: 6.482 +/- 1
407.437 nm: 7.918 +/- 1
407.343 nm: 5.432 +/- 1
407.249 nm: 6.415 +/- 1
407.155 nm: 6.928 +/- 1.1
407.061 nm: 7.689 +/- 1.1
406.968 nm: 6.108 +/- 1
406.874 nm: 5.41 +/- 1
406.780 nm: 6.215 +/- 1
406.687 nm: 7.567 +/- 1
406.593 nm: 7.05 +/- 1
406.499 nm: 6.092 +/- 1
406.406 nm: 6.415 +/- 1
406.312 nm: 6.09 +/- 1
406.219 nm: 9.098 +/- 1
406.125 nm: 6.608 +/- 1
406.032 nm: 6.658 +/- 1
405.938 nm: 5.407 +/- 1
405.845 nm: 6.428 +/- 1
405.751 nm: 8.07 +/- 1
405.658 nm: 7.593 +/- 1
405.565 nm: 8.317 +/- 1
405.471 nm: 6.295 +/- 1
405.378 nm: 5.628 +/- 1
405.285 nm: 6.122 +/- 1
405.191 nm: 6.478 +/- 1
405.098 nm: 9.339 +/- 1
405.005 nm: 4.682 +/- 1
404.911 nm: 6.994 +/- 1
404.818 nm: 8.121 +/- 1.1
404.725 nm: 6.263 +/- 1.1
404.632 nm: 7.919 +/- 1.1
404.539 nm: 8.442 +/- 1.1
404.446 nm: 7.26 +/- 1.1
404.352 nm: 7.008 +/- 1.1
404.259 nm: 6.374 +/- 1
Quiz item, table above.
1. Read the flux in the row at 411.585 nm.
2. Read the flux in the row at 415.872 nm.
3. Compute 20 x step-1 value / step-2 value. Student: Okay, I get 23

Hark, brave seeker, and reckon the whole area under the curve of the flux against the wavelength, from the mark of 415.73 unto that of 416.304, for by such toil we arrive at 4.20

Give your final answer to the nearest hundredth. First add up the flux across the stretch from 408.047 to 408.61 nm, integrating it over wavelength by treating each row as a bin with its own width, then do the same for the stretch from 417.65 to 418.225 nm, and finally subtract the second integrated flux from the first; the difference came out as 0.15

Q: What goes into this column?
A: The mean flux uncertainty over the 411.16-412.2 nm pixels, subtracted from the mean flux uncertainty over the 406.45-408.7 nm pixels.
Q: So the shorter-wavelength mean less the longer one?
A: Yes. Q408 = -0.4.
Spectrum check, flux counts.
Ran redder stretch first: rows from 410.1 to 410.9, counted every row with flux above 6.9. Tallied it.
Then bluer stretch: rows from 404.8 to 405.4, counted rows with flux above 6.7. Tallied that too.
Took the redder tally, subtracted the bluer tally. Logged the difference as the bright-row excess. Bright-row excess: -2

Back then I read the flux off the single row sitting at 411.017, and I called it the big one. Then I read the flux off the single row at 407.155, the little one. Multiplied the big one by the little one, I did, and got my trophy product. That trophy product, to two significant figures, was 47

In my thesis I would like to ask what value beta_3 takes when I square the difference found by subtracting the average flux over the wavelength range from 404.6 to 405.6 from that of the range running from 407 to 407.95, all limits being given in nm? 0.1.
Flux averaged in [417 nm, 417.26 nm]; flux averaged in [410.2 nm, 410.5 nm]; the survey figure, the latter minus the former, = -0.7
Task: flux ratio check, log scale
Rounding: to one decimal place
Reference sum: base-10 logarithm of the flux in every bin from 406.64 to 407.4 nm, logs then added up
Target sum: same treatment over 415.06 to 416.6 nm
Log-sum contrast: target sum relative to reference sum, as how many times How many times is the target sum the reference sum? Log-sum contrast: 2.1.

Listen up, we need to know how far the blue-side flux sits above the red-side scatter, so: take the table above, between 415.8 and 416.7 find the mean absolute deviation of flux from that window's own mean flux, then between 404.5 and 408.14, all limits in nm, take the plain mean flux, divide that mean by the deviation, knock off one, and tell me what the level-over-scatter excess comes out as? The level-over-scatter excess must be 9.0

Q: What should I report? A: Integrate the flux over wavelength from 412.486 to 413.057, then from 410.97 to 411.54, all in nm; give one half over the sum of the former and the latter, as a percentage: 6.4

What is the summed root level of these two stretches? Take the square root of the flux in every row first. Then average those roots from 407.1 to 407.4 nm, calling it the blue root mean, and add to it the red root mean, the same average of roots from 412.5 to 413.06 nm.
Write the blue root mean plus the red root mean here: 5.09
